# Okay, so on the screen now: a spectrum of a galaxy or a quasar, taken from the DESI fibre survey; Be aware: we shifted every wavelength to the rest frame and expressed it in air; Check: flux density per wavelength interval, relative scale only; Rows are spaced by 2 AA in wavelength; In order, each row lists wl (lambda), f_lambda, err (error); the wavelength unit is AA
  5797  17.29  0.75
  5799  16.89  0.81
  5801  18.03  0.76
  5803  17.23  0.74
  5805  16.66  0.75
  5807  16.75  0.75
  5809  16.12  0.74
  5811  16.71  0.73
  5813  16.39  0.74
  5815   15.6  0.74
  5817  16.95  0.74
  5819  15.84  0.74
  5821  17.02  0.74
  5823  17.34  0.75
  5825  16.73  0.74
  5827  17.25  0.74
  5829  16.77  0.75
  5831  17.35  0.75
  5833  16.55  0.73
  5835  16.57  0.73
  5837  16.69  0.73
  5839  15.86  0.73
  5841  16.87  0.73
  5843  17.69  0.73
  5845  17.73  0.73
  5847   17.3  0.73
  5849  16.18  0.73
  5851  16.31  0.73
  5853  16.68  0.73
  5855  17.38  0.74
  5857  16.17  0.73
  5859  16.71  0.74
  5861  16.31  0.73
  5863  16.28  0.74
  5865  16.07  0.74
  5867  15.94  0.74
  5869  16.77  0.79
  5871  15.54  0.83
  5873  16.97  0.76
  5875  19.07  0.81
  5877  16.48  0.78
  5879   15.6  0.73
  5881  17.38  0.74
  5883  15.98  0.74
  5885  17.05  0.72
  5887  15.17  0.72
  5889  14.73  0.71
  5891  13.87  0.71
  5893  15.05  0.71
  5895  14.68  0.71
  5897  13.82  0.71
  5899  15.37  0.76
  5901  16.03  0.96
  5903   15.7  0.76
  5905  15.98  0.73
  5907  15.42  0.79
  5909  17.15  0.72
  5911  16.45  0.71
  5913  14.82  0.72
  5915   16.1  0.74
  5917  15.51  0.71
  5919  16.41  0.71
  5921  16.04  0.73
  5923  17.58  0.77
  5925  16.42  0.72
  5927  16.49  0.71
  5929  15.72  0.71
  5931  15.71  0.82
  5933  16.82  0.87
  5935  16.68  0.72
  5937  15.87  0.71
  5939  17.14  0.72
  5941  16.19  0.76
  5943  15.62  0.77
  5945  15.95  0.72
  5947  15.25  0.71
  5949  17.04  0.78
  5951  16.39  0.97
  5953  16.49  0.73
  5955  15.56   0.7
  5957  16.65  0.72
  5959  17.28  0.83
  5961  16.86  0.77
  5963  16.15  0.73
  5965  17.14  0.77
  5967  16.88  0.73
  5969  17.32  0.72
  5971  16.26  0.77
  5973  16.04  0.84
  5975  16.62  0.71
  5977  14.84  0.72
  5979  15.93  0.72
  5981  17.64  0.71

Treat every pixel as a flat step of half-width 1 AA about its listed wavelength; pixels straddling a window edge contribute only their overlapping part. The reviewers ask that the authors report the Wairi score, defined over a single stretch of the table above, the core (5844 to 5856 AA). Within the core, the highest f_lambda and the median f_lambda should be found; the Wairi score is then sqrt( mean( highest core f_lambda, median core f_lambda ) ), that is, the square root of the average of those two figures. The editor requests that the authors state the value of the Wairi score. 4.17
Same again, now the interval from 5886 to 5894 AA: 3.88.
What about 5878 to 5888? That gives 4.08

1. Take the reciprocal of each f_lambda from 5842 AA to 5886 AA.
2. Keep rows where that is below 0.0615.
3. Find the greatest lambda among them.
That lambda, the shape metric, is 5885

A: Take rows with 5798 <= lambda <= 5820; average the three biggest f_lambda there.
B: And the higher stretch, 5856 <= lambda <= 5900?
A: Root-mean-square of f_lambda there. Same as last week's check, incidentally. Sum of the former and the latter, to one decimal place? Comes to 33.4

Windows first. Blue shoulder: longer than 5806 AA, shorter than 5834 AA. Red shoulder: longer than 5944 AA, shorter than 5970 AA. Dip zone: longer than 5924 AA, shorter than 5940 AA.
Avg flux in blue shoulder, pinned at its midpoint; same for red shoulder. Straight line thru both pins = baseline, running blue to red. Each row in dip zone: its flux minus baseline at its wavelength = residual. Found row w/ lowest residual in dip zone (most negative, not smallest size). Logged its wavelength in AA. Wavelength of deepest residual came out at 5931 AA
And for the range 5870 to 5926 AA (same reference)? 5897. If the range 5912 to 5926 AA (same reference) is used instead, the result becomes 5913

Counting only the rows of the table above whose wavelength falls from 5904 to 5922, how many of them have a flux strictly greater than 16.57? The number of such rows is 1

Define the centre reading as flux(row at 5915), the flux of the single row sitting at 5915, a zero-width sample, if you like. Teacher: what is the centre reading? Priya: 16.1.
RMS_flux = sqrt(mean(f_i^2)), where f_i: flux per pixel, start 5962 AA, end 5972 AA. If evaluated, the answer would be 16.8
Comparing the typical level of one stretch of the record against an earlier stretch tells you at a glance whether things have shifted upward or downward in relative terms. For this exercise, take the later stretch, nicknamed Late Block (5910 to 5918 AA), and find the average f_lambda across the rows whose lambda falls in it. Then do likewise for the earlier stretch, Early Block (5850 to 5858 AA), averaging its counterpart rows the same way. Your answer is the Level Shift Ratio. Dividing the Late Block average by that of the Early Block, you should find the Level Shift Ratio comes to 0.94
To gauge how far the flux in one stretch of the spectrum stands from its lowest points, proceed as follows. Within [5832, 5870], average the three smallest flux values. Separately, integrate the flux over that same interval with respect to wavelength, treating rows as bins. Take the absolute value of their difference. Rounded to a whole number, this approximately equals 616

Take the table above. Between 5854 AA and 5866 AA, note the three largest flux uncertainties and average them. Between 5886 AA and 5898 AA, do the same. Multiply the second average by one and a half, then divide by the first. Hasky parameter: 1.45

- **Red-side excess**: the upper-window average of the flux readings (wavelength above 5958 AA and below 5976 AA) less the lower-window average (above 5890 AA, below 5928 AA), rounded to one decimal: 1.0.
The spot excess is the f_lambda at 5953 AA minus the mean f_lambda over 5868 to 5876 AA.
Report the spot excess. -0.60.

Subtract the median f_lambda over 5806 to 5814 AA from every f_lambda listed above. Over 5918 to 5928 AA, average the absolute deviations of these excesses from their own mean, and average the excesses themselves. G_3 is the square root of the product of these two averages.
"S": 0.12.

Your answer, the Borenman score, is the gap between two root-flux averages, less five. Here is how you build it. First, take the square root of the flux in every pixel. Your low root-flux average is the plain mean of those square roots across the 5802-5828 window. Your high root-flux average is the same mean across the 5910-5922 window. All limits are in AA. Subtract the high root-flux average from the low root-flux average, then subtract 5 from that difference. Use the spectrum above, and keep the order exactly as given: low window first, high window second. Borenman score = -4.90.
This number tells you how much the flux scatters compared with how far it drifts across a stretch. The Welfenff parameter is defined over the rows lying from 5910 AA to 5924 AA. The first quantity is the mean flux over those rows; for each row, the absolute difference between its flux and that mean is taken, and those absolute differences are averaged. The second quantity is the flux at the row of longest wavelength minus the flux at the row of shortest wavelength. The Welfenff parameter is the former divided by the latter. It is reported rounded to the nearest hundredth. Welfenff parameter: 0.52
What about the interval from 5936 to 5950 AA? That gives 0.47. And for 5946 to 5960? 0.27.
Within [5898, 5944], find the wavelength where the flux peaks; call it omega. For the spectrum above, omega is 5923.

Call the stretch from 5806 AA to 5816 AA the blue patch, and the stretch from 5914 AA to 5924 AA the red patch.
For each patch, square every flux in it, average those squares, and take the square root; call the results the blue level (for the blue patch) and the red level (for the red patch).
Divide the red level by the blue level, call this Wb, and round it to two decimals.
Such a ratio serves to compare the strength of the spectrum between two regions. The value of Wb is 1.00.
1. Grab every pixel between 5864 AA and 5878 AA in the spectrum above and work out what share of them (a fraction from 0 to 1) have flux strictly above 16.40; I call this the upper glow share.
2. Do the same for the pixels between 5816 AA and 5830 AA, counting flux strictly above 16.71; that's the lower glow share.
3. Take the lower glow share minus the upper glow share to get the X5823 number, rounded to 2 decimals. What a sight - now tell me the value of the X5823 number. 0.29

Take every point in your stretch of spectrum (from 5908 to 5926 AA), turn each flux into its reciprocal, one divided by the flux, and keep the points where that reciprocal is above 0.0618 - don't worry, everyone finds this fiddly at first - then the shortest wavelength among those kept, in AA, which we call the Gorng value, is 5913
